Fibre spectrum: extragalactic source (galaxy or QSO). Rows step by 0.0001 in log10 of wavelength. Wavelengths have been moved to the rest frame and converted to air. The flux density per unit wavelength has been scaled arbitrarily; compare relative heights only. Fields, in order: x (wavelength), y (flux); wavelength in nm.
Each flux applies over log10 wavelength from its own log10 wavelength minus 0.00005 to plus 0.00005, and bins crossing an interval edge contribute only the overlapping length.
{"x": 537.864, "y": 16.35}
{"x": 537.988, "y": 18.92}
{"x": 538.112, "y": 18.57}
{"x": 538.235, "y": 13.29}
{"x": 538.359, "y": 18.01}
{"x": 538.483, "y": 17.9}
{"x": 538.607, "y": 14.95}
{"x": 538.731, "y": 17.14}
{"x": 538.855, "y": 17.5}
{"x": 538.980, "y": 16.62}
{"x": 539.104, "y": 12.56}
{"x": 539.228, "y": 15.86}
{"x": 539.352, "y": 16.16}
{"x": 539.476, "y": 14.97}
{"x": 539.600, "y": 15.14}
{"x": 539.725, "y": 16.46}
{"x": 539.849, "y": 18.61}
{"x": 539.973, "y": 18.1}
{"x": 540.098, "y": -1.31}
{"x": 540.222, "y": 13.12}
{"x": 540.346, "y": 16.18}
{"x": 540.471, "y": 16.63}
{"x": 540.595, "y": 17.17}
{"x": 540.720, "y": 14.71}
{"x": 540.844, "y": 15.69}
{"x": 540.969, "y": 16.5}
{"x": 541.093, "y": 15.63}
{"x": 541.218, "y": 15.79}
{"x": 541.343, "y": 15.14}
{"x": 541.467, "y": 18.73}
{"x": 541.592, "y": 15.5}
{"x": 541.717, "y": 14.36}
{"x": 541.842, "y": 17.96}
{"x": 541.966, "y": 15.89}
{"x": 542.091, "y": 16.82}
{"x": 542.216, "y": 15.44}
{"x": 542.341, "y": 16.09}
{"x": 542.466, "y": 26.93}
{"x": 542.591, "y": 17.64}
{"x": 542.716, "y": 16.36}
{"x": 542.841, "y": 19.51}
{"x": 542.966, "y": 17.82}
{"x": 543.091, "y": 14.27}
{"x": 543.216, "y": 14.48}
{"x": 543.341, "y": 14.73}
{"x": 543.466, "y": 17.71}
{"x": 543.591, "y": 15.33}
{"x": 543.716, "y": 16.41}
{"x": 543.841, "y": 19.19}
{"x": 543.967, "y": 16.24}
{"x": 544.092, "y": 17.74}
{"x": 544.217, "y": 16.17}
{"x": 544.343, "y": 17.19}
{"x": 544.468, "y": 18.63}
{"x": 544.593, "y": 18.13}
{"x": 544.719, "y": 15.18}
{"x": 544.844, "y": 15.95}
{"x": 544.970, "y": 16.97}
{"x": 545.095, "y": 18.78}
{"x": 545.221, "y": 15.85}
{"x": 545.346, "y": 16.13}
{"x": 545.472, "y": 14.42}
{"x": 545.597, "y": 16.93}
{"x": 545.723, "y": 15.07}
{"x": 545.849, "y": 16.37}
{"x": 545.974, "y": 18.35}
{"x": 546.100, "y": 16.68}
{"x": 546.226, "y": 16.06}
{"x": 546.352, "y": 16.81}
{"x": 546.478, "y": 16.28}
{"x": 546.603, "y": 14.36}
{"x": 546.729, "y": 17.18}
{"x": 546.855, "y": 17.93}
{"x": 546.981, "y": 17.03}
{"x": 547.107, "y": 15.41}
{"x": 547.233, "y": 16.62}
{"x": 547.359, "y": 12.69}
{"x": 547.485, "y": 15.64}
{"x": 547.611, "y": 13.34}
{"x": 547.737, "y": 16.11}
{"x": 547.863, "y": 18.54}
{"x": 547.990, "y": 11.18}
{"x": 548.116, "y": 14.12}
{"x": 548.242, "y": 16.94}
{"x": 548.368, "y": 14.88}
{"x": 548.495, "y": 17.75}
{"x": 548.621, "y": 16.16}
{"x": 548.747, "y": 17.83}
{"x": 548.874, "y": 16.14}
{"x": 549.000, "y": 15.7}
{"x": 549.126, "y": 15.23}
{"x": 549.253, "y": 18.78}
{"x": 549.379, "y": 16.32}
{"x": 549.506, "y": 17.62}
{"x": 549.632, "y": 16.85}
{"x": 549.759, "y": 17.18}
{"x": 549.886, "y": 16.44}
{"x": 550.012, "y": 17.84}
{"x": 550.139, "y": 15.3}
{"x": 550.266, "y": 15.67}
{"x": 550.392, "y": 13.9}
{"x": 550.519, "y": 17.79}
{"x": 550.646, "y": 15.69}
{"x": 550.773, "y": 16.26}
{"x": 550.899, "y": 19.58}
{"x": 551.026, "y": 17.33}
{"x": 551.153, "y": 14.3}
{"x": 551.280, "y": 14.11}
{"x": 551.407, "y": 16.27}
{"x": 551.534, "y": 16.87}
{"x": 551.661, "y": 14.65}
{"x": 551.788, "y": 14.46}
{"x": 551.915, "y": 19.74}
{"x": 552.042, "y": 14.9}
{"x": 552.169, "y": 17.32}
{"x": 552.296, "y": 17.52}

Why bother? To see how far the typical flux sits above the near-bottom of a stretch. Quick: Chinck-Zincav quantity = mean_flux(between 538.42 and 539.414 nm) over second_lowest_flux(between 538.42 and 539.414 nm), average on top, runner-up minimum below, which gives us 1.08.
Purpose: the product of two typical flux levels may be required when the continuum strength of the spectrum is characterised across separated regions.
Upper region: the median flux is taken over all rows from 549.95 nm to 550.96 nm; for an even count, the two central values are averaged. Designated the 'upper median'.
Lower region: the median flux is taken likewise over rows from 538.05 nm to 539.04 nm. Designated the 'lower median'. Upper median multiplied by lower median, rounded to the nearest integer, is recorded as 277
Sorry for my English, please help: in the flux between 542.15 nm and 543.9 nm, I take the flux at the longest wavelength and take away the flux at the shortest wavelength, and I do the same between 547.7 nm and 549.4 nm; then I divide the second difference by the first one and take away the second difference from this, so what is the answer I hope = 0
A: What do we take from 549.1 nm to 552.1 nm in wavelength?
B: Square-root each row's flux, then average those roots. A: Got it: 4.04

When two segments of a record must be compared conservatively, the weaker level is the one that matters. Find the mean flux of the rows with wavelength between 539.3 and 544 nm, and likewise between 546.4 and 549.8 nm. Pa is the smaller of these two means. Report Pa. 16.1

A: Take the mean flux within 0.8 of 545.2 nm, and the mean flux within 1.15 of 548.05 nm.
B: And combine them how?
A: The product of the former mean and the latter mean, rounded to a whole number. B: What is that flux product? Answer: 261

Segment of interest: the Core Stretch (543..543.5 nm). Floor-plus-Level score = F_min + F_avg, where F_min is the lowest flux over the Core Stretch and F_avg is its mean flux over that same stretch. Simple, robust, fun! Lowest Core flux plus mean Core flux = 30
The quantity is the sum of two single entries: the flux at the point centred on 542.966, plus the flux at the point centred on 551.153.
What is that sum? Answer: 32.1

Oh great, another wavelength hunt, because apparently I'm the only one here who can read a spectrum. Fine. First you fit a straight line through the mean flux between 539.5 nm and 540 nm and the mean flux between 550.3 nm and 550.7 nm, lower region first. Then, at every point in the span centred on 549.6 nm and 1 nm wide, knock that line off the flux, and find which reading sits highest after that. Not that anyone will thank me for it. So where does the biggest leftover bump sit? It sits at 549.253 nm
